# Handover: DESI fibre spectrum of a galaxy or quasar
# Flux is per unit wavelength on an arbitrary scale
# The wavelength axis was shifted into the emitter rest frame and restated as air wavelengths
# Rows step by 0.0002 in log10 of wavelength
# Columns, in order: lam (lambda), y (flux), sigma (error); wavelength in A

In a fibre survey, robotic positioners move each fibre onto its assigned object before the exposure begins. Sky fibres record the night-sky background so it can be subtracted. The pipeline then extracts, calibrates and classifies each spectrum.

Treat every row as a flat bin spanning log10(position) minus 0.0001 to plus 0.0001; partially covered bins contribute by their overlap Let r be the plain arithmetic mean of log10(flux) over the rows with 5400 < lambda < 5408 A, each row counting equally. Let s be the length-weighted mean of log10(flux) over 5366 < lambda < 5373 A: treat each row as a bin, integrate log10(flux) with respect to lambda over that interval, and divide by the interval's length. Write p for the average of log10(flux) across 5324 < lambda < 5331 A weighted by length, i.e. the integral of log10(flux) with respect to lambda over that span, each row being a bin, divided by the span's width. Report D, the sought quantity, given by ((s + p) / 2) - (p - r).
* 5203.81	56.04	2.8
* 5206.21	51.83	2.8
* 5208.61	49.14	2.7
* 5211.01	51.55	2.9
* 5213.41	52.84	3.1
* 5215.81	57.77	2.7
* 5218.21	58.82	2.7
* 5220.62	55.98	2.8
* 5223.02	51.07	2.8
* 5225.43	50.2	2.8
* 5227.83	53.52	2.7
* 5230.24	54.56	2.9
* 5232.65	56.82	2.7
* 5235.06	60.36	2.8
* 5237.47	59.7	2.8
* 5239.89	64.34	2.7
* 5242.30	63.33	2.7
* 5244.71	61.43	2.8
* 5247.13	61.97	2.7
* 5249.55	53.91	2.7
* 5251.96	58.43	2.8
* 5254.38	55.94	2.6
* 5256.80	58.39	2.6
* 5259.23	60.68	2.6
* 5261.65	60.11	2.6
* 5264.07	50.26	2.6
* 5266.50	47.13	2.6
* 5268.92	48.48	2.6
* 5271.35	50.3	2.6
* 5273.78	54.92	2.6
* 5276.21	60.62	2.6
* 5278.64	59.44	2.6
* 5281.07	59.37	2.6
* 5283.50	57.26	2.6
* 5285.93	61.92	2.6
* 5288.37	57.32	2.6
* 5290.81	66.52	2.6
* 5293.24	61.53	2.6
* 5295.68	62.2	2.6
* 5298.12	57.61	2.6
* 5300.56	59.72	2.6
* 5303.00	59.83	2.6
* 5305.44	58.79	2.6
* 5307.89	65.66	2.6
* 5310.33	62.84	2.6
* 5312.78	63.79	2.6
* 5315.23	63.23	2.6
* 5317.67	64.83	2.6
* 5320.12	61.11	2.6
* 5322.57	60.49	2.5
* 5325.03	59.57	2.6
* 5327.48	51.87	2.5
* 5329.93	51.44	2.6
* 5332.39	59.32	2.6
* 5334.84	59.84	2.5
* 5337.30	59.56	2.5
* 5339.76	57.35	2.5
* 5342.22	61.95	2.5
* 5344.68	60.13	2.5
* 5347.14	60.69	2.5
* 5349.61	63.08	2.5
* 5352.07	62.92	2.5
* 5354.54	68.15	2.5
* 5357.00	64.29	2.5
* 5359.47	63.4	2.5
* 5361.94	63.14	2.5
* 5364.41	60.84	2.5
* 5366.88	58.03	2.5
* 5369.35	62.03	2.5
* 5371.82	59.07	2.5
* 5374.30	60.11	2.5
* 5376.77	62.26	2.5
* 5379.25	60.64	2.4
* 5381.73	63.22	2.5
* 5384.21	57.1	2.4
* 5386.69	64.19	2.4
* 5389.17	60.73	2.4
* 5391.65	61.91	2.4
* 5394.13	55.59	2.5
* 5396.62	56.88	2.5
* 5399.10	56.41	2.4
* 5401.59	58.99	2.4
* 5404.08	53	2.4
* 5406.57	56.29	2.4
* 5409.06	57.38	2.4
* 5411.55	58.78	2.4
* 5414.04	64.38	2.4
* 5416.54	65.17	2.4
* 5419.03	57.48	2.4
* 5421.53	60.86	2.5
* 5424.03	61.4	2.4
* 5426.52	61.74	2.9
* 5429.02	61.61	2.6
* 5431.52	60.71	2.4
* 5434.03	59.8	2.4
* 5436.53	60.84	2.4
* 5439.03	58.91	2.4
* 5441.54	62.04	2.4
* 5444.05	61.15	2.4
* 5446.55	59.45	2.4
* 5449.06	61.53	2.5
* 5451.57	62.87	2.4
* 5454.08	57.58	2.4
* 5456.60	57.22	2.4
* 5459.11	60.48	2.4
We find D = 1.77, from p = 1.73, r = 1.748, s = 1.78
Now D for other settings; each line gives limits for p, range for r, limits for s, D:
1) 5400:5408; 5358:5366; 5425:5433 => 1.82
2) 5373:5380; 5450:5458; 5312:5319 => 1.78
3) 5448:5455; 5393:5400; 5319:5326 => 1.75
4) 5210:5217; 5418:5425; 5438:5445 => 1.80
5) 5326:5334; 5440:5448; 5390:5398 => 1.80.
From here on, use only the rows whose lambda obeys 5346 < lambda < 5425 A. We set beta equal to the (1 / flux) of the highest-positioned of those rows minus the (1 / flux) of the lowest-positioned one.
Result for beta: -0.0002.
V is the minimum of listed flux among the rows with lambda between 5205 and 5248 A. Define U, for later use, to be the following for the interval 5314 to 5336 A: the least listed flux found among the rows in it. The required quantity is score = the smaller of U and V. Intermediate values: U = 51.44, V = 49.14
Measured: 49.1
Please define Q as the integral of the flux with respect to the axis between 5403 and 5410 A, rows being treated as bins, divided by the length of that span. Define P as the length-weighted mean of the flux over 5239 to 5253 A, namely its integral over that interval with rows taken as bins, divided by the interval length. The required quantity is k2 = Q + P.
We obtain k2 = 116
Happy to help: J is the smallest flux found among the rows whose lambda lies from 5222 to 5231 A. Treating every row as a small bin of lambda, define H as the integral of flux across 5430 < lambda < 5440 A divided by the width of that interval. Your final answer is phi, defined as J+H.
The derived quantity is 110.3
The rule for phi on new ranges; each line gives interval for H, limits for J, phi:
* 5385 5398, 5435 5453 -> 118.7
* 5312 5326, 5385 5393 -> 122.9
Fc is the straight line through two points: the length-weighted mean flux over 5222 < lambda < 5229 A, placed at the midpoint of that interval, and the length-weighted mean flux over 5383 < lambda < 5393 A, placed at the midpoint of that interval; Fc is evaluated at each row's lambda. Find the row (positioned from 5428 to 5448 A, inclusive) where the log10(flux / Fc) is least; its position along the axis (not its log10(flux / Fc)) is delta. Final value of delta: 5439.03 A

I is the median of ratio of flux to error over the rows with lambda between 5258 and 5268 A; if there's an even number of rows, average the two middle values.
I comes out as 21.2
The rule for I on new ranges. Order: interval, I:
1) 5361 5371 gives 24.6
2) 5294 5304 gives 23.0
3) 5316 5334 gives 22.9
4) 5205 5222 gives 18.5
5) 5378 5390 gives 25.3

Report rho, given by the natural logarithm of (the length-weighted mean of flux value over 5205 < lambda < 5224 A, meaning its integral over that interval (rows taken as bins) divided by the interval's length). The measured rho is 3.982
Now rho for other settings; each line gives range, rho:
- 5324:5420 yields 4.093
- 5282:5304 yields 4.102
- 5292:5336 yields 4.098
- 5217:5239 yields 4.022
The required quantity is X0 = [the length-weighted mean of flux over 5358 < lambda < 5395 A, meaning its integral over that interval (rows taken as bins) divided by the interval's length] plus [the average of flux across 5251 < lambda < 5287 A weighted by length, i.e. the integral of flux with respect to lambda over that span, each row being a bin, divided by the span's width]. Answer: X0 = 117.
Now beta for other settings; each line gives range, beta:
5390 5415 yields -0.0006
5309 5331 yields 0.0035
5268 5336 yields -0.0039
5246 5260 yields 0.0003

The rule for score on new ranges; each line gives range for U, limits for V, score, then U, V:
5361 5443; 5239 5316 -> 47.1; 53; 47.13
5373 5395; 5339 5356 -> 55.6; 55.59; 57.35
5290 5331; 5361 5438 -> 51.4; 51.44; 53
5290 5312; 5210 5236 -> 50.2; 57.61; 50.2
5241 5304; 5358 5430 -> 47.1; 47.13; 53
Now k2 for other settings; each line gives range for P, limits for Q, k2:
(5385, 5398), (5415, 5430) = 121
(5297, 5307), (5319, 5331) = 116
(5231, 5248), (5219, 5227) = 114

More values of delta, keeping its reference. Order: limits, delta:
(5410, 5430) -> 5419.03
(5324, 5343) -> 5329.93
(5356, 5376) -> 5366.88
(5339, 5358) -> 5339.76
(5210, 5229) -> 5225.43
